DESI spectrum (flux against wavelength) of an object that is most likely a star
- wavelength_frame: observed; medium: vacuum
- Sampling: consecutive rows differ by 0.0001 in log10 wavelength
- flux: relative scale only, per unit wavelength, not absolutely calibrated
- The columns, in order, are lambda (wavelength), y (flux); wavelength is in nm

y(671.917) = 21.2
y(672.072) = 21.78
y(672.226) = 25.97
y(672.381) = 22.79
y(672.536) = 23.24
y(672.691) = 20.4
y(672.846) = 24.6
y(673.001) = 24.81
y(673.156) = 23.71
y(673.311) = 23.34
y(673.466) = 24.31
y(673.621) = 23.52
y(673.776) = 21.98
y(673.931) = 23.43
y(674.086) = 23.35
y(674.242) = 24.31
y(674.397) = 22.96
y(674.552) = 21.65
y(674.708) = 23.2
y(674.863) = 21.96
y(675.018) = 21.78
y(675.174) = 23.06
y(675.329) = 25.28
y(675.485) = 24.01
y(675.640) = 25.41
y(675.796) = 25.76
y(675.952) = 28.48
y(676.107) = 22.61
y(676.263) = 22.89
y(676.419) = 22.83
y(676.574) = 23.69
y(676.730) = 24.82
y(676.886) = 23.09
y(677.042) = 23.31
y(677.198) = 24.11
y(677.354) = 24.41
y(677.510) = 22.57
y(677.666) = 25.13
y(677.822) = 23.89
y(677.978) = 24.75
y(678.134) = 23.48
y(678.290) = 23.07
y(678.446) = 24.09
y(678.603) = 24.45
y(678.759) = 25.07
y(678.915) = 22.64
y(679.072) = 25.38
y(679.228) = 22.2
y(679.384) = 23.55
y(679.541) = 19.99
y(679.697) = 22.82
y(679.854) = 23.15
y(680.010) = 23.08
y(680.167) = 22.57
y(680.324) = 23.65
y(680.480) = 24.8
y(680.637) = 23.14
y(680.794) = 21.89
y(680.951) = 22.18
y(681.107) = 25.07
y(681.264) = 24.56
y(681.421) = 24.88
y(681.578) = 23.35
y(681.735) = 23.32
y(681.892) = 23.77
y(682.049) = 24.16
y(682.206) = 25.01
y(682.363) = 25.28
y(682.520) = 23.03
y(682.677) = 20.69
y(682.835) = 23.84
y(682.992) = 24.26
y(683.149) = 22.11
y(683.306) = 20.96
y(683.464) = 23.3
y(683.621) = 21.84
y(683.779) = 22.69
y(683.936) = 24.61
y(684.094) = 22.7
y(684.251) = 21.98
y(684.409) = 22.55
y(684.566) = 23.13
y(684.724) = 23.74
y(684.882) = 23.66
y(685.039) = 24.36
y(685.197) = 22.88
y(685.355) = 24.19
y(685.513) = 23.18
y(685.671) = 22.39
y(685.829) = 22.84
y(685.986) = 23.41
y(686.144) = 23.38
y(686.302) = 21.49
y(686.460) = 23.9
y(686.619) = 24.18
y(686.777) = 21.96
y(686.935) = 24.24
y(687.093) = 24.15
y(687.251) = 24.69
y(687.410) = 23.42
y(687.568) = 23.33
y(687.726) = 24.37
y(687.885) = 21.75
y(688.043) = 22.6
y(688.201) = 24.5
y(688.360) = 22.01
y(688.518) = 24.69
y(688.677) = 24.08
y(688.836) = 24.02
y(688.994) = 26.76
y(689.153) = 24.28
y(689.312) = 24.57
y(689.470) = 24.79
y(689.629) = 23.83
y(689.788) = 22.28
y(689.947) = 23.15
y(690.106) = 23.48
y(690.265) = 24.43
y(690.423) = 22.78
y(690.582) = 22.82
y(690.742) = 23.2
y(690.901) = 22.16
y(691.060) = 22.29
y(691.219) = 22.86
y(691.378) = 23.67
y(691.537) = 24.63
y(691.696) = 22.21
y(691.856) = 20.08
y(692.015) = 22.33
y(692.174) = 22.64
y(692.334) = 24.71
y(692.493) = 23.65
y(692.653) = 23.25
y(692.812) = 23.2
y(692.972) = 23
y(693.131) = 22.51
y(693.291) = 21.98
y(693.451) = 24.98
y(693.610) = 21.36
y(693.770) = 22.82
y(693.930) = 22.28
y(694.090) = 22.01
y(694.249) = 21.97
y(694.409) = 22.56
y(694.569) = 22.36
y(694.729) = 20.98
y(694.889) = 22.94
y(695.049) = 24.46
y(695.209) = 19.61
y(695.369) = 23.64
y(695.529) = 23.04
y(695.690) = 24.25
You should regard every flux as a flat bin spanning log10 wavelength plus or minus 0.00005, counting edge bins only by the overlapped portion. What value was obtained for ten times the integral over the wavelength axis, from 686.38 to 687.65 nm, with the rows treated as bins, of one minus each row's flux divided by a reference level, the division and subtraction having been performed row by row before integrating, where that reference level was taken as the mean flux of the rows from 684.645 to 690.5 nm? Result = -0.06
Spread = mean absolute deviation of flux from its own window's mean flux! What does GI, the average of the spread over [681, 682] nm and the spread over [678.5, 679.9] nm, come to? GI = 0.9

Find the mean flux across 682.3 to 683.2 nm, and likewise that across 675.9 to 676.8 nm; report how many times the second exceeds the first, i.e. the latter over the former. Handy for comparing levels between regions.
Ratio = 1.04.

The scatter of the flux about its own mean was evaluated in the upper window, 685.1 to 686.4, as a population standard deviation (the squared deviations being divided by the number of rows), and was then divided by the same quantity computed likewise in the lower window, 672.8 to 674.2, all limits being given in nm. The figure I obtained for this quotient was 0.93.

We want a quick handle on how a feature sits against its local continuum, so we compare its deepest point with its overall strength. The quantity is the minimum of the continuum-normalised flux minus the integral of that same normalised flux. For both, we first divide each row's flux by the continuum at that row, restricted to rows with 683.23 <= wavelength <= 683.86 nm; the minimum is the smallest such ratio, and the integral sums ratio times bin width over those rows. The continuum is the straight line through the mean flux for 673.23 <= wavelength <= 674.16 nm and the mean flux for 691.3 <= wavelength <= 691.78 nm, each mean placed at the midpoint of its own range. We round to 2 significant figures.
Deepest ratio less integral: 0.30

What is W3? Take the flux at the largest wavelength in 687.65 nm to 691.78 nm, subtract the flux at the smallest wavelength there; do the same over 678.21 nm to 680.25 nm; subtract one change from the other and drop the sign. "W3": 1.7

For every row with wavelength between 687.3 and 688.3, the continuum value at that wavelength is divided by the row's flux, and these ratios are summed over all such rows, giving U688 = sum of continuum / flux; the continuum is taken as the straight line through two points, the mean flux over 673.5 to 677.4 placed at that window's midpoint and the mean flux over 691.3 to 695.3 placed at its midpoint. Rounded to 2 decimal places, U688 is 5.92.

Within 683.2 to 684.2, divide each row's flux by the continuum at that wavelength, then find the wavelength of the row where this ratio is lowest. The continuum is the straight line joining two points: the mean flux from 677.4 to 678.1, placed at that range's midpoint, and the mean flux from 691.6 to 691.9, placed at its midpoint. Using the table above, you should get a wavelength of 683.306 nm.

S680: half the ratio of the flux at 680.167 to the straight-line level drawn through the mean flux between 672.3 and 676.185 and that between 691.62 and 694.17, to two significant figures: 0.48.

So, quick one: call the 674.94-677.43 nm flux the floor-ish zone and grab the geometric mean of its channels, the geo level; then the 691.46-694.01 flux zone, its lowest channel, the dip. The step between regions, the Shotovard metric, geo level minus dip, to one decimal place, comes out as 4.0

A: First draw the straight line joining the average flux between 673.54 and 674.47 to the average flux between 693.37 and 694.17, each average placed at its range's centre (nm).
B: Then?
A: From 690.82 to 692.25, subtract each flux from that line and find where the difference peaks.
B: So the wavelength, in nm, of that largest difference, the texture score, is 691.856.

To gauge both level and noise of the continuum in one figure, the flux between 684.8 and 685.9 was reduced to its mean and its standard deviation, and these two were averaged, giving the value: 12.0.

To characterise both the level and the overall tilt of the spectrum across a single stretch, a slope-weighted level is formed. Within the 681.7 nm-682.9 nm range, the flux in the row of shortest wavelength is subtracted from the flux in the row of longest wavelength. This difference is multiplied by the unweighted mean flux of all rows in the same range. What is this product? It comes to 12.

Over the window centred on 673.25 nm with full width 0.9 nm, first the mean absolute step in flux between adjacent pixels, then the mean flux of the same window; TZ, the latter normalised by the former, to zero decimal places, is 35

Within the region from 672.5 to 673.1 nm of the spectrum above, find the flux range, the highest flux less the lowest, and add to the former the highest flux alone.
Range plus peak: 29.2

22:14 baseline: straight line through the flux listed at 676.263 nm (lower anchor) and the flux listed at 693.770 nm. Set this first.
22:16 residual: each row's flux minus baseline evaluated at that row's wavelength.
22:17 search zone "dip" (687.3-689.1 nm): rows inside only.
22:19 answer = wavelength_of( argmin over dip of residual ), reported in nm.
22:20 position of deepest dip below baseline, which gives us 687.885 nm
